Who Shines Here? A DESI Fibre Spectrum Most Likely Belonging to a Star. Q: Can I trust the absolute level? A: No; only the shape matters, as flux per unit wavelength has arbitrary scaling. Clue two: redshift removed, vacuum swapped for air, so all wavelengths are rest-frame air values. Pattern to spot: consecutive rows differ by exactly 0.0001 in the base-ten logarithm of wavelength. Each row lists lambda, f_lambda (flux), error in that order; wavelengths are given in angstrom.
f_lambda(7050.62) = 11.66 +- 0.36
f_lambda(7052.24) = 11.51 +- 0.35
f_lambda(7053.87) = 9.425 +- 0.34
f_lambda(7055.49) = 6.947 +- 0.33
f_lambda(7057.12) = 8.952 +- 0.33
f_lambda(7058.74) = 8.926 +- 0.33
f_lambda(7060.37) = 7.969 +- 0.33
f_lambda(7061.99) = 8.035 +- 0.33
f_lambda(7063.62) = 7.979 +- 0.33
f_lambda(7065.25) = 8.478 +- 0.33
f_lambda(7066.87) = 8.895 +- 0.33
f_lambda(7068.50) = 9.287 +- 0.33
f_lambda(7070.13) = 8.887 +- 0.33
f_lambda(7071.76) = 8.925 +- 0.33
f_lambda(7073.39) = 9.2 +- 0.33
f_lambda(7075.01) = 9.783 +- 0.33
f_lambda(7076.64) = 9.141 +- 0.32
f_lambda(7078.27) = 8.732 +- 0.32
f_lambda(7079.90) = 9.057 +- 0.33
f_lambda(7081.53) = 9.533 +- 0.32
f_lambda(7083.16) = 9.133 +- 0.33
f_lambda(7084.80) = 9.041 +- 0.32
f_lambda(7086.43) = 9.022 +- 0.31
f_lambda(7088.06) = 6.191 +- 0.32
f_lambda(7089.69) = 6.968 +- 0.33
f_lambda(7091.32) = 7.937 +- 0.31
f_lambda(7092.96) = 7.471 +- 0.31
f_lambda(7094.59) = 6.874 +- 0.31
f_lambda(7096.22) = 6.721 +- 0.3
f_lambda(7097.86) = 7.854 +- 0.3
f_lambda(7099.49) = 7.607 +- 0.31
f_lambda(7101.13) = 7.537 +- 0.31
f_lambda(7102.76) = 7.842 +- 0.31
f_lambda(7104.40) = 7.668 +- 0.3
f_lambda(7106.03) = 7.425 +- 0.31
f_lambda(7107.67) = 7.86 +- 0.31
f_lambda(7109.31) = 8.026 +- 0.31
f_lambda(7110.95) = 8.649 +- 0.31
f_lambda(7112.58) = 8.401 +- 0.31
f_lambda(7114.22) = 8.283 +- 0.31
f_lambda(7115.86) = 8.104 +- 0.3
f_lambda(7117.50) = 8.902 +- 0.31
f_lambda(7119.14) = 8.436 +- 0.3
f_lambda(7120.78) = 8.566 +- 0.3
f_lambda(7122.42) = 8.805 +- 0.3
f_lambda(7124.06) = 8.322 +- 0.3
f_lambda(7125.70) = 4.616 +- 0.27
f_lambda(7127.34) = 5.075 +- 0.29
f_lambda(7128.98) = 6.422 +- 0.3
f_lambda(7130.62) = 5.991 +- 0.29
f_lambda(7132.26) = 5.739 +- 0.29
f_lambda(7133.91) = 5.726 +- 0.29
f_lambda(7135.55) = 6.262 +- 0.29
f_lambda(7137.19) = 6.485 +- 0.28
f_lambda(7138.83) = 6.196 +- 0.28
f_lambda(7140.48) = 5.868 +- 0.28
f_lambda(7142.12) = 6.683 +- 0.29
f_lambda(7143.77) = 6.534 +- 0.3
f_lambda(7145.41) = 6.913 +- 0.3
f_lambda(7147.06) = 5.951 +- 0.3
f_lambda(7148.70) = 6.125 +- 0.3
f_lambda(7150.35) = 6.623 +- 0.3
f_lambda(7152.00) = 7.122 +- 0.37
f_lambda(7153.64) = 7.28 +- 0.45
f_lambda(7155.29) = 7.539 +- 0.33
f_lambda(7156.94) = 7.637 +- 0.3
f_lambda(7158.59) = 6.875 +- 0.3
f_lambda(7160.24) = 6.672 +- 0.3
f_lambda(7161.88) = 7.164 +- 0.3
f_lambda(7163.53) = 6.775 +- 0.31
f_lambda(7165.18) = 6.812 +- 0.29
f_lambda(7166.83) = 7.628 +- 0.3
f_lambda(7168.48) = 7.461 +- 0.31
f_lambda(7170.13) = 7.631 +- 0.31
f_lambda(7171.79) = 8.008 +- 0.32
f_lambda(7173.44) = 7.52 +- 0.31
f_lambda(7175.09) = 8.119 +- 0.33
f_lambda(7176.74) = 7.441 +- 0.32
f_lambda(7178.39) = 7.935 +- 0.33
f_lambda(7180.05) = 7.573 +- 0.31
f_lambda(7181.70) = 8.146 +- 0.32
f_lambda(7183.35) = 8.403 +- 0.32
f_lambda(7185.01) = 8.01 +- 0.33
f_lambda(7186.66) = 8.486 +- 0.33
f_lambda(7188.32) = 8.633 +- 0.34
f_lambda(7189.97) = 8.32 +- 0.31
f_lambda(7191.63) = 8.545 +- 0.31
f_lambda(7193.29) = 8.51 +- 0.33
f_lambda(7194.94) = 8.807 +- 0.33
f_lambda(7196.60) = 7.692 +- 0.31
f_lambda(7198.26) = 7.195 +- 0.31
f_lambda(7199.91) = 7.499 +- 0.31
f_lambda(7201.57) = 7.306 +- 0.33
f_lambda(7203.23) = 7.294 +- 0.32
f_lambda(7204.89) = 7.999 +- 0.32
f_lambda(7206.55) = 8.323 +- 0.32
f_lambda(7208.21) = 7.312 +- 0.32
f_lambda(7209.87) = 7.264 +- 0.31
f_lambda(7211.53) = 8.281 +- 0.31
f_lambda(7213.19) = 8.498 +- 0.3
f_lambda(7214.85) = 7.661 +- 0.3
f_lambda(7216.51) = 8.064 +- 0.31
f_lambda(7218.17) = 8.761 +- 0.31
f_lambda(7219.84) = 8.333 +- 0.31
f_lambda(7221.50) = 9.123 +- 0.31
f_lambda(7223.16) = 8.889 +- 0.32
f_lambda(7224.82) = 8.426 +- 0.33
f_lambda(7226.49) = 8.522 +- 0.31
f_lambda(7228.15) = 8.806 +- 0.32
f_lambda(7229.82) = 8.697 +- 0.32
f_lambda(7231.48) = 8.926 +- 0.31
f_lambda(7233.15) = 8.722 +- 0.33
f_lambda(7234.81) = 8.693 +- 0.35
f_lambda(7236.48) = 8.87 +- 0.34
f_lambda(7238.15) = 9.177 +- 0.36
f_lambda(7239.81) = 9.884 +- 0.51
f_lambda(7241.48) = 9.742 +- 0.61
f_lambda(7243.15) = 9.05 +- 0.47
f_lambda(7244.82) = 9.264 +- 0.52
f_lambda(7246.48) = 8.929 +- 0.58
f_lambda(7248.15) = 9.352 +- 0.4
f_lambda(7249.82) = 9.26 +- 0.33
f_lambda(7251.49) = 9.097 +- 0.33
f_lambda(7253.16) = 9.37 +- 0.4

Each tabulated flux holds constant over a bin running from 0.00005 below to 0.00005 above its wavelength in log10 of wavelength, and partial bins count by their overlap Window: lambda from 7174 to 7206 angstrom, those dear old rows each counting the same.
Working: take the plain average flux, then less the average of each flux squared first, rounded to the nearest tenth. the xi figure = -56.2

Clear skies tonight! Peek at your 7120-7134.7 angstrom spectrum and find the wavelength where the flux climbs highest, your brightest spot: 7122.42 angstrom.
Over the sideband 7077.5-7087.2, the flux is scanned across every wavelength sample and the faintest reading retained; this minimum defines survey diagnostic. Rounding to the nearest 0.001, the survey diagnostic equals 8.732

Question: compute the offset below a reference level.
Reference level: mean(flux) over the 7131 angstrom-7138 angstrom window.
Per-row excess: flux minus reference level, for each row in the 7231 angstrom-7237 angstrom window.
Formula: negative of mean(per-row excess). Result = -2.7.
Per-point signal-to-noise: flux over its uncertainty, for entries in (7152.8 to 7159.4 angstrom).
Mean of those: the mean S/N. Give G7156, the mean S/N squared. 477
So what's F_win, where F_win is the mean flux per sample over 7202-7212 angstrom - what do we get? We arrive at 7.7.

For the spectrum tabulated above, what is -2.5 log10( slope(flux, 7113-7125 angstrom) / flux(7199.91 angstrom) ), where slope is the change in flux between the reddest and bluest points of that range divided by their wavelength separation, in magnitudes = 8.2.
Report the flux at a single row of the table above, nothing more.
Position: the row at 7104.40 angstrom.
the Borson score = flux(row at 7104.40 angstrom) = 7.668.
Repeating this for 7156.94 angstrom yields 7.637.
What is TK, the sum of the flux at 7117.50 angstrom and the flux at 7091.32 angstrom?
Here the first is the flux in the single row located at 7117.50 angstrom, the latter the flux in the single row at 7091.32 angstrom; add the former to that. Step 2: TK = 16.8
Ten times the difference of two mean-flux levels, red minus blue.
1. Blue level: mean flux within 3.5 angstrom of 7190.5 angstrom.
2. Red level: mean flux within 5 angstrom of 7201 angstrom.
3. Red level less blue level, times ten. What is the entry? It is -10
